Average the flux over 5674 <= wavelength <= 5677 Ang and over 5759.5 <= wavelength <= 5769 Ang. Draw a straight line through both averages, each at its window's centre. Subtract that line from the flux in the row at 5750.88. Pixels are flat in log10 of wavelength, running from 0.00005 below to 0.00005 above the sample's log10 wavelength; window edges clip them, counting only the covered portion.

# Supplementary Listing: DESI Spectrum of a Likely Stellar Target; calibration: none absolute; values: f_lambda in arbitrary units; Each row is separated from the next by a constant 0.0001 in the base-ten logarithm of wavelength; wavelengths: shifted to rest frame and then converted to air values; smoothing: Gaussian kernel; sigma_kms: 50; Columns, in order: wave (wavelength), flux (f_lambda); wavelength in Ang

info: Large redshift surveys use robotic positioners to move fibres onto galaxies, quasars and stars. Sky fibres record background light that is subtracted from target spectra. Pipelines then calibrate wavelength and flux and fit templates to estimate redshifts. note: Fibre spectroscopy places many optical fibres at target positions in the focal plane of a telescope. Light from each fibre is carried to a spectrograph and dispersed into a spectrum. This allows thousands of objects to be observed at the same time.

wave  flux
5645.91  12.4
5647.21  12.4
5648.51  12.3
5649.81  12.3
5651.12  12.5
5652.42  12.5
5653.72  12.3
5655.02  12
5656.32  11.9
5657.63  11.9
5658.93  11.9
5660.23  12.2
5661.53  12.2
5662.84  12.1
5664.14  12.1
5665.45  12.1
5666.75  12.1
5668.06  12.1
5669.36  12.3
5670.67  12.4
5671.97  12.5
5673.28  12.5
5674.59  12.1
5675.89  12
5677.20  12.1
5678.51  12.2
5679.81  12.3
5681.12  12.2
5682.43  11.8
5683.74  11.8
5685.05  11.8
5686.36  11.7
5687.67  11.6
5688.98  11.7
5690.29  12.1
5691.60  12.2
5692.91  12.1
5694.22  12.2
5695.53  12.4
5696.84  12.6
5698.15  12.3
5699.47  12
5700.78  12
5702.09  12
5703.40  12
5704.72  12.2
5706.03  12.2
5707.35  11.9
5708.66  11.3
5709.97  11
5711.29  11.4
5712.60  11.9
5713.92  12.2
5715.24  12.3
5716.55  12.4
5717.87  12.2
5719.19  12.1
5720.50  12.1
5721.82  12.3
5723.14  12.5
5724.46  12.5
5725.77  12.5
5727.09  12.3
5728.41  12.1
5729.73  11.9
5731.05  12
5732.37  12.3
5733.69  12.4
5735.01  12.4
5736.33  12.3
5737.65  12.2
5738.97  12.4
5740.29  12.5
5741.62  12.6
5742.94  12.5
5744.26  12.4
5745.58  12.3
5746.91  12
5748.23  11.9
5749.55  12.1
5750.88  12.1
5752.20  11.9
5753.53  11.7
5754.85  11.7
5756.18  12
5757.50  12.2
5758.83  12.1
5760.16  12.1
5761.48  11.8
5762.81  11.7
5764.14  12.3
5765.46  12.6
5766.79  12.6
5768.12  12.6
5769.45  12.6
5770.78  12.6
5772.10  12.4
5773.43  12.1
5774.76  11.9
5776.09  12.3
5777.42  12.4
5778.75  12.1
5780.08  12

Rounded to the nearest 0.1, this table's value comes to -0.1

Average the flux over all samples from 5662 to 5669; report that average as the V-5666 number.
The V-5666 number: 12.1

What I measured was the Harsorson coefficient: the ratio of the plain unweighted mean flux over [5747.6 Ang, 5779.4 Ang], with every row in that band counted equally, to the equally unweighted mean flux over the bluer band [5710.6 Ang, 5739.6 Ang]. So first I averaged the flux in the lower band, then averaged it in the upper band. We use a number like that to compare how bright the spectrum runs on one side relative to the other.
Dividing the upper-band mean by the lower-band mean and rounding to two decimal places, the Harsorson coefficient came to 1.00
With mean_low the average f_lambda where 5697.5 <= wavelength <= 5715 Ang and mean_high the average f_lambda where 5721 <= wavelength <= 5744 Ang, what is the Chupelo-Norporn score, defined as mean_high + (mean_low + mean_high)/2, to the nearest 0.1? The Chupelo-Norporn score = 24.4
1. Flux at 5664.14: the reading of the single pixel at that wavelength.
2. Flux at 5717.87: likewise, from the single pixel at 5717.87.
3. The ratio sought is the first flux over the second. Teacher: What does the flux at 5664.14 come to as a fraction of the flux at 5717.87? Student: 0.99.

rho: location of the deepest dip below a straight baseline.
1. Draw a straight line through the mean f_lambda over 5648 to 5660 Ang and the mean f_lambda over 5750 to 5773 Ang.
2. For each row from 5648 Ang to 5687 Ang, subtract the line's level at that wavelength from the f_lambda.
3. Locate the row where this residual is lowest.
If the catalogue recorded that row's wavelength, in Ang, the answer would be 5686.36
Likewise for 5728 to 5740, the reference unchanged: 5729.73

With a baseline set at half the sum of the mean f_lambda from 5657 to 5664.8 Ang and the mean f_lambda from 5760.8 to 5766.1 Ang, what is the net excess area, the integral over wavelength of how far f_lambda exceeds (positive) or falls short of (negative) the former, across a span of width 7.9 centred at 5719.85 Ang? 1.4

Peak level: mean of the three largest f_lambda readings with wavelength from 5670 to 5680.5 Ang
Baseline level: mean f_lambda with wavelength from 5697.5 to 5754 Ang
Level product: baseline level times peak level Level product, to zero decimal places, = 151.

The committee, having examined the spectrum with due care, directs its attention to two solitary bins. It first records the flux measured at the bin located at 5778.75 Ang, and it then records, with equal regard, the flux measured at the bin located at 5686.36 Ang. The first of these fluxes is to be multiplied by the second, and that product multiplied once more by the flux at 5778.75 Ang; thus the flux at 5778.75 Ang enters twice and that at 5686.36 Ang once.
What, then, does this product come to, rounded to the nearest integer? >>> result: 1713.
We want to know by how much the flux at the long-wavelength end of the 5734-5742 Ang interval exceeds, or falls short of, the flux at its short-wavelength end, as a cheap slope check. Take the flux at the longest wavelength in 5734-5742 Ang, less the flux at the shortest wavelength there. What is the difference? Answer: 0.20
